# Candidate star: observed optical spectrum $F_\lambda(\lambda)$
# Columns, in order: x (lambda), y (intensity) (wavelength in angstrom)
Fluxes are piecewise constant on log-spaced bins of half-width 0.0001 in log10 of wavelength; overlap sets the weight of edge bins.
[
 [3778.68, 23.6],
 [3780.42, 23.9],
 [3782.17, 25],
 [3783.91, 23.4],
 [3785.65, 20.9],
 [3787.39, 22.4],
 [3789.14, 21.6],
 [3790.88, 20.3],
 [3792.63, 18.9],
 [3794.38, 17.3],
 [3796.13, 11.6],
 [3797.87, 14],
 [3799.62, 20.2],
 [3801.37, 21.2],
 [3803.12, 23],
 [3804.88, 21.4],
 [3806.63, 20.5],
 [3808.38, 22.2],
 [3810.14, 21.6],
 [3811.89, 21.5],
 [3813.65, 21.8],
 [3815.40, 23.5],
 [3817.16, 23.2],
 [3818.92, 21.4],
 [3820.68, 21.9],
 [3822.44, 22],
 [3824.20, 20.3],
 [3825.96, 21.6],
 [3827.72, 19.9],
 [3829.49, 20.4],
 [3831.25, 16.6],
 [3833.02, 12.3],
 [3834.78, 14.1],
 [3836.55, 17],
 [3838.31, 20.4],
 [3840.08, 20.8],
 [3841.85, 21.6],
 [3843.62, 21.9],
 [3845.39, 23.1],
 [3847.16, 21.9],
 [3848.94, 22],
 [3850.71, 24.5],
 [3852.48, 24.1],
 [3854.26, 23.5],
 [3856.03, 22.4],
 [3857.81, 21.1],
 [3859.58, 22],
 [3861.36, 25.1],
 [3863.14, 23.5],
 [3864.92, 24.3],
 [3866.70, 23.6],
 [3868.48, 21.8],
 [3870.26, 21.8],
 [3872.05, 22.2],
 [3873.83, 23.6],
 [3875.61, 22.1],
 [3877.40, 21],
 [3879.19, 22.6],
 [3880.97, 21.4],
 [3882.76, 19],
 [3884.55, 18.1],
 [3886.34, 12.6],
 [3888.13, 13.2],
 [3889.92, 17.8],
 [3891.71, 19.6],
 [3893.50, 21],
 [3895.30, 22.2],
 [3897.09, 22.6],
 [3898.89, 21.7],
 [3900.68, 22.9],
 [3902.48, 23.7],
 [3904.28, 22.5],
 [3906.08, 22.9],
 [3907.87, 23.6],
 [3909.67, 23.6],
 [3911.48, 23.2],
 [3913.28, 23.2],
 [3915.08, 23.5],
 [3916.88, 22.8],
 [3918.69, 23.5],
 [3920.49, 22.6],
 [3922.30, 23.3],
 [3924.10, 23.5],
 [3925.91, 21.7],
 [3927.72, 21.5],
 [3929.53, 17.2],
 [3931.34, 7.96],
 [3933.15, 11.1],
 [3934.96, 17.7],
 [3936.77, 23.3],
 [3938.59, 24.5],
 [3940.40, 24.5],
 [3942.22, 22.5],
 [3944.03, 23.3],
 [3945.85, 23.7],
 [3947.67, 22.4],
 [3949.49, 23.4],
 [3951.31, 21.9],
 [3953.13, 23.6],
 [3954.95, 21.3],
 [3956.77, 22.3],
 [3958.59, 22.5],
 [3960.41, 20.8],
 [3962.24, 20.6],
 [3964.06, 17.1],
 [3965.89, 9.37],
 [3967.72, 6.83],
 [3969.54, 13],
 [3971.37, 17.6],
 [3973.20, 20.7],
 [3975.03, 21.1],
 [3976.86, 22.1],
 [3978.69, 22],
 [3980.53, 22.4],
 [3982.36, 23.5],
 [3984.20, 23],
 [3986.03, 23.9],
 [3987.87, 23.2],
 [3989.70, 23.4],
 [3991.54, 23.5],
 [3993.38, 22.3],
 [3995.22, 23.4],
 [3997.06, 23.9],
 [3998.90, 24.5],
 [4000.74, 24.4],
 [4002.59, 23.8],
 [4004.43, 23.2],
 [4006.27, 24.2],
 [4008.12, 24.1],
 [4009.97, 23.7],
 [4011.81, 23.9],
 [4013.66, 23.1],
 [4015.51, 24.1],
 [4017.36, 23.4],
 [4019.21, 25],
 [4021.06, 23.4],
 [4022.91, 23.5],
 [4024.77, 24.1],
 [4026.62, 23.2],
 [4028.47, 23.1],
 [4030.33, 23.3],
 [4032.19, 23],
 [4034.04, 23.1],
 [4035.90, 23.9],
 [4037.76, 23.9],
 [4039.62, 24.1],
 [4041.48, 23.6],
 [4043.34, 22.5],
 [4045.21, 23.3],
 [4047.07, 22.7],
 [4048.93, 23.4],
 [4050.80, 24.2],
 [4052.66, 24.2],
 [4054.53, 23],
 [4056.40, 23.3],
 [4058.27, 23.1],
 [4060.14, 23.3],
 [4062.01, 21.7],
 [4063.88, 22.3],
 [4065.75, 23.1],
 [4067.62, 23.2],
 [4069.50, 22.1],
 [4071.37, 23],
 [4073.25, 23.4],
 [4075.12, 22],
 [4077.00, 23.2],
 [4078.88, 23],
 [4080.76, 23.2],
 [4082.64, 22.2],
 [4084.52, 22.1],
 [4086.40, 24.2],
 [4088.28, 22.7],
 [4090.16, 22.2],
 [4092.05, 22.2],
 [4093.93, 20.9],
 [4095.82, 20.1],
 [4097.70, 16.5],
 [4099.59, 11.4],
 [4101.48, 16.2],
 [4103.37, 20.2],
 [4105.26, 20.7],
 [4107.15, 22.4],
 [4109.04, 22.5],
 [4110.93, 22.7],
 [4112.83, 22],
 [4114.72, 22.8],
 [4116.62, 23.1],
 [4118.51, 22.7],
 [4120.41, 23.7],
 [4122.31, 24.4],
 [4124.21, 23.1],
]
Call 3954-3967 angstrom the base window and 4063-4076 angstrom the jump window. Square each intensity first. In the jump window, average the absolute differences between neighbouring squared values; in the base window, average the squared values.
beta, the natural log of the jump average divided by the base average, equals -2.4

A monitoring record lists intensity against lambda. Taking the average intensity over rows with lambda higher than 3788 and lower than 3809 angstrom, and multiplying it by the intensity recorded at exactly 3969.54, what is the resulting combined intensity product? 252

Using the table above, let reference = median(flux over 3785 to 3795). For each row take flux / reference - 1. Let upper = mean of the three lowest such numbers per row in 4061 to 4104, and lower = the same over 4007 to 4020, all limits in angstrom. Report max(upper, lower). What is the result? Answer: 0.14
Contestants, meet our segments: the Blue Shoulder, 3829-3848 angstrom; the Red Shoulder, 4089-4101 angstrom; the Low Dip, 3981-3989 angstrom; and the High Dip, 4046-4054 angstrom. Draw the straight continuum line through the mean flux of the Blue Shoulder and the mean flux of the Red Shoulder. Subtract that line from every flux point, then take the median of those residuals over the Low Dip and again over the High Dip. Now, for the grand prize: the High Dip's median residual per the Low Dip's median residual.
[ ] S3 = 1.1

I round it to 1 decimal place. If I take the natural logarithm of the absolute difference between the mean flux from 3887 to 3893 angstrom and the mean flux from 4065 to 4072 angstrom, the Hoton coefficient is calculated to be 1.8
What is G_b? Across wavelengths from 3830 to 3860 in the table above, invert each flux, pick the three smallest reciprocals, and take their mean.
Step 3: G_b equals 0.0416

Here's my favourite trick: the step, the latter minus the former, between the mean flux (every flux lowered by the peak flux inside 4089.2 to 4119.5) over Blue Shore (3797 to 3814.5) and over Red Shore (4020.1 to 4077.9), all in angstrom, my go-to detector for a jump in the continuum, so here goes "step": 2.5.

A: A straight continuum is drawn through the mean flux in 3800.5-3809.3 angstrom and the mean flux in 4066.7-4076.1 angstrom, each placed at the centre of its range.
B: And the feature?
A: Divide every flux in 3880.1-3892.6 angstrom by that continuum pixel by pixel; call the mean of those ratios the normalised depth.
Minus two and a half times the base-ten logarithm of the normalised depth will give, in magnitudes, 0.26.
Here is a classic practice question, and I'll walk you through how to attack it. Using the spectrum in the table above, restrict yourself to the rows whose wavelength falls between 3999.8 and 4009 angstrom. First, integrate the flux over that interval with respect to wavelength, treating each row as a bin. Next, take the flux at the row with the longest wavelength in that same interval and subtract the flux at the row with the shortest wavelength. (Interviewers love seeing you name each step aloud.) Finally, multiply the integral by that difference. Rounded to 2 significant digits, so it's -66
